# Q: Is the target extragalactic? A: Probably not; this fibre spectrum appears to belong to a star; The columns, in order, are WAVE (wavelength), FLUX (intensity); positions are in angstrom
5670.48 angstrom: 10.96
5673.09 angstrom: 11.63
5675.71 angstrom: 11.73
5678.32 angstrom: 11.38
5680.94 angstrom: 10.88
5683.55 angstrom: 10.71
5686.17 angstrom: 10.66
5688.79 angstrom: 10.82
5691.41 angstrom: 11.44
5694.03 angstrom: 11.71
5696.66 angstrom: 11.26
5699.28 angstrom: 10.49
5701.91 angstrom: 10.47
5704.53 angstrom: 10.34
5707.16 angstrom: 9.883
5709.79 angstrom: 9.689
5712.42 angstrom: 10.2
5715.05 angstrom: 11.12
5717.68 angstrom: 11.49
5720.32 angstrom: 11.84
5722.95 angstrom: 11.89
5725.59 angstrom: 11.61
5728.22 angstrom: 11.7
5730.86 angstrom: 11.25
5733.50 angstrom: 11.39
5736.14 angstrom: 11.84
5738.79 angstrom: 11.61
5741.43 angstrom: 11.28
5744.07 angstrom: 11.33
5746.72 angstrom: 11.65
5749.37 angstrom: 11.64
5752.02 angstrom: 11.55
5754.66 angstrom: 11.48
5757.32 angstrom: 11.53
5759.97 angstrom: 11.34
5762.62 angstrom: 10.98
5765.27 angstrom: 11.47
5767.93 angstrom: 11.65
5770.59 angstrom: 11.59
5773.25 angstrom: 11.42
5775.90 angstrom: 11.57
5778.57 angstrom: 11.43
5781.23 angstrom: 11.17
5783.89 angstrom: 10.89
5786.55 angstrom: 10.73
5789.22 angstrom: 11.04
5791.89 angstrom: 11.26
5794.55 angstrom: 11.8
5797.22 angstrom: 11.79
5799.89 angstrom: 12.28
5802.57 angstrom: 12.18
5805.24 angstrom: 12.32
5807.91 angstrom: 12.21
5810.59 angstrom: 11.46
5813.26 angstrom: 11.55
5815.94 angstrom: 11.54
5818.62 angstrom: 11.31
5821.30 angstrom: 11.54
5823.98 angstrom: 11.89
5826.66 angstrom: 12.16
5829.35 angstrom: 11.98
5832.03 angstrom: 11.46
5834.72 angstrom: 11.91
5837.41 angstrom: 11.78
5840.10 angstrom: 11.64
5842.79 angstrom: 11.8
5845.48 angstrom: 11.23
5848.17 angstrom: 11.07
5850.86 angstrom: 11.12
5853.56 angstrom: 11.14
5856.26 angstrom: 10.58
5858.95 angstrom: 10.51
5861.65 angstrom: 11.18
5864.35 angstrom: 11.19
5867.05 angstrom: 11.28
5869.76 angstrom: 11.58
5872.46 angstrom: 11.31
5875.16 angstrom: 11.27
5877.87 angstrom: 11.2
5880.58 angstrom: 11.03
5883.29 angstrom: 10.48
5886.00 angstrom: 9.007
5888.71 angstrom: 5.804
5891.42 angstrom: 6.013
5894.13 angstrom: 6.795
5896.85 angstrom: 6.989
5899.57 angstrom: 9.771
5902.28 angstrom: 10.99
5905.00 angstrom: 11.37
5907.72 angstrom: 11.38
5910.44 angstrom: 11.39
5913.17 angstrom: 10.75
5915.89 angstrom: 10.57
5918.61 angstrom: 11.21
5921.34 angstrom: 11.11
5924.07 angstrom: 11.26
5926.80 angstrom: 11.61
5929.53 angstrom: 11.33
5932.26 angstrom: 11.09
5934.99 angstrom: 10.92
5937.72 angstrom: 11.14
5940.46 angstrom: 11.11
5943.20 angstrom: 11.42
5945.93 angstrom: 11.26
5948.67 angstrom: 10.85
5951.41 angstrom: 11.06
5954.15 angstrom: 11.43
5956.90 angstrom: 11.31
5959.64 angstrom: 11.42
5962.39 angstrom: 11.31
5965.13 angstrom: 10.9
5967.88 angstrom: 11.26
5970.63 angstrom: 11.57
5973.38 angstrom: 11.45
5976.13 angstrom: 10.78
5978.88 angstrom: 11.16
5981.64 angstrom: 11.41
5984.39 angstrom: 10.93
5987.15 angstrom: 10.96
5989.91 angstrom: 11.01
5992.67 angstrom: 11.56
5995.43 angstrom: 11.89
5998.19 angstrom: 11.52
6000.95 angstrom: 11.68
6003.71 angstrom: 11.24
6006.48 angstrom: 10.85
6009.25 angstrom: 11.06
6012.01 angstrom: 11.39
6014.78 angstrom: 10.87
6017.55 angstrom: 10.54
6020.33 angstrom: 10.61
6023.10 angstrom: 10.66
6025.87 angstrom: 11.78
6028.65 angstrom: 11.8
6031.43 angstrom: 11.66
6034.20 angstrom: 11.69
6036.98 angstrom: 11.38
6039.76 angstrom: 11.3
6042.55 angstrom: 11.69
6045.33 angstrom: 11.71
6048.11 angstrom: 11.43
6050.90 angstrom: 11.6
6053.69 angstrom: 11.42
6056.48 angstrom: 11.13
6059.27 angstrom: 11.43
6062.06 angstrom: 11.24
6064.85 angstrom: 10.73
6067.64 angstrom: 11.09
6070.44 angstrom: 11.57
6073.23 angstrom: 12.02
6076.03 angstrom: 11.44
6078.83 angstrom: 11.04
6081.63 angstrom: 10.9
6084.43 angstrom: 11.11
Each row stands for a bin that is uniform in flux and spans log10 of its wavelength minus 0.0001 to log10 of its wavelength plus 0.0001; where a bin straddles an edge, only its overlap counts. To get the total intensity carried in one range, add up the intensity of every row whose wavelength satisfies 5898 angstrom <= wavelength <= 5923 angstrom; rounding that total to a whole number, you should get 99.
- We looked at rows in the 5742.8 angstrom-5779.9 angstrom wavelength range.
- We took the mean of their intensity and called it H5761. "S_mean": 11.5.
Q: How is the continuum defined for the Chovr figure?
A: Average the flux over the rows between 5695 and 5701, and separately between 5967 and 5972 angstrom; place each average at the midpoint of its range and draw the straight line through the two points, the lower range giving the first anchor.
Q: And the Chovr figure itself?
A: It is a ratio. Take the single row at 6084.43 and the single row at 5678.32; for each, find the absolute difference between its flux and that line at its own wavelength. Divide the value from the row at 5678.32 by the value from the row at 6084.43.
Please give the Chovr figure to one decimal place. 1.0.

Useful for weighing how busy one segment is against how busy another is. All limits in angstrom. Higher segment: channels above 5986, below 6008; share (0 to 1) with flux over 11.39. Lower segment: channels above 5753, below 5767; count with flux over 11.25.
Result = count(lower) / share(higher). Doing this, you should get 8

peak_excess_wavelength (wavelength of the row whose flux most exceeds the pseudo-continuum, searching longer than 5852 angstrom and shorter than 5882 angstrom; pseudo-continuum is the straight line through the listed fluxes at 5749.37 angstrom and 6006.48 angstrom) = 5869.76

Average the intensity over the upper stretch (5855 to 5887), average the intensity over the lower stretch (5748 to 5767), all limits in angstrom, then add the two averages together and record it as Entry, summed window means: 22.3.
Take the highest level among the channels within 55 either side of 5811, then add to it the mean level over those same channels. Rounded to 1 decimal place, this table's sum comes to 23.8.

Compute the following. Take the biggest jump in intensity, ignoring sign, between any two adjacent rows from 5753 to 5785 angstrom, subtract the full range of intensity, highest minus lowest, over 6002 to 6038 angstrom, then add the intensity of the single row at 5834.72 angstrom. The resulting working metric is 11.1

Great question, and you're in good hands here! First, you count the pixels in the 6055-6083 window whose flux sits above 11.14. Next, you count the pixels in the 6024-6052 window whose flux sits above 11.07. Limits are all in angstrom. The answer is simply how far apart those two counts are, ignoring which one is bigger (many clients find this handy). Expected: 5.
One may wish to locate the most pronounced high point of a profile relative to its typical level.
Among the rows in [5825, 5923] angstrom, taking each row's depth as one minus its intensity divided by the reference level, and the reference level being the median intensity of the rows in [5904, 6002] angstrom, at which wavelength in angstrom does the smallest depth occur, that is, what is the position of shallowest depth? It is 5826.66 angstrom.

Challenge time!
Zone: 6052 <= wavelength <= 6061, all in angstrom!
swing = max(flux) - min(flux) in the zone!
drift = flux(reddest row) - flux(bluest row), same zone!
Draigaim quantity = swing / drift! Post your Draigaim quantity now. 30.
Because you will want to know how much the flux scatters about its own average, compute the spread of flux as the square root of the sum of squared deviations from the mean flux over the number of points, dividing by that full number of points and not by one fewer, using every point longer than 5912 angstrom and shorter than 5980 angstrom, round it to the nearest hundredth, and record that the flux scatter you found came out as 0.26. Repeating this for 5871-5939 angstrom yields 1.77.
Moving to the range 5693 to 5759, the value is 0.63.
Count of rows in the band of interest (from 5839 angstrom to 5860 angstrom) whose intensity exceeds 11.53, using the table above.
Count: 2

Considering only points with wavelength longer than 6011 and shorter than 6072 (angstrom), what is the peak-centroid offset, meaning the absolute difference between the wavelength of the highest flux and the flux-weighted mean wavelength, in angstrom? 12.6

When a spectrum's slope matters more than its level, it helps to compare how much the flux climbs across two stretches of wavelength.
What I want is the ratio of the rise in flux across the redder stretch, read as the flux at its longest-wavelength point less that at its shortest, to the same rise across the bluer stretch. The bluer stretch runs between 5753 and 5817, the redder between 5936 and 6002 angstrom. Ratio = 9.0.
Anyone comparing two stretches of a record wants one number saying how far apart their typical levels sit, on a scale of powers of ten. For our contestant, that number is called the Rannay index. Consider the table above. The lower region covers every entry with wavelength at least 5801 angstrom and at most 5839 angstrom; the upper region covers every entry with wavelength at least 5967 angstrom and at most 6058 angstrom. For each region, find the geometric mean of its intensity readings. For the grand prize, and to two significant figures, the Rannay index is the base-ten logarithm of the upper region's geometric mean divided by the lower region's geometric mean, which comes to -0.019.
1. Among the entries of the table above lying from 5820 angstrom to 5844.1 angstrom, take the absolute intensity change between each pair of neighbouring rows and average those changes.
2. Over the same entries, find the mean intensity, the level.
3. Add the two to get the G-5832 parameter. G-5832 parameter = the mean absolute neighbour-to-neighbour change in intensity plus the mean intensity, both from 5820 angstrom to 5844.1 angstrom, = 12.1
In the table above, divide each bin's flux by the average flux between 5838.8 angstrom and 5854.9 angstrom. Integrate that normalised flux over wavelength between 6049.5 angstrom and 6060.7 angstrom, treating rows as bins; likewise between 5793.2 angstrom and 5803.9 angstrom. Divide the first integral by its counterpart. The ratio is 0.99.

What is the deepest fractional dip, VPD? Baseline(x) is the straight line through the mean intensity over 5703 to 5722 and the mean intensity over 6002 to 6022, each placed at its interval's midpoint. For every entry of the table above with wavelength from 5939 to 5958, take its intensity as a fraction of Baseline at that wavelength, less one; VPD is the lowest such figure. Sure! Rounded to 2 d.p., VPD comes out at 0.00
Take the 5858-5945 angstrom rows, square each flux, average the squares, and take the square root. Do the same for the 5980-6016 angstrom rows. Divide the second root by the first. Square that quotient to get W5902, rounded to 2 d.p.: 1.14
